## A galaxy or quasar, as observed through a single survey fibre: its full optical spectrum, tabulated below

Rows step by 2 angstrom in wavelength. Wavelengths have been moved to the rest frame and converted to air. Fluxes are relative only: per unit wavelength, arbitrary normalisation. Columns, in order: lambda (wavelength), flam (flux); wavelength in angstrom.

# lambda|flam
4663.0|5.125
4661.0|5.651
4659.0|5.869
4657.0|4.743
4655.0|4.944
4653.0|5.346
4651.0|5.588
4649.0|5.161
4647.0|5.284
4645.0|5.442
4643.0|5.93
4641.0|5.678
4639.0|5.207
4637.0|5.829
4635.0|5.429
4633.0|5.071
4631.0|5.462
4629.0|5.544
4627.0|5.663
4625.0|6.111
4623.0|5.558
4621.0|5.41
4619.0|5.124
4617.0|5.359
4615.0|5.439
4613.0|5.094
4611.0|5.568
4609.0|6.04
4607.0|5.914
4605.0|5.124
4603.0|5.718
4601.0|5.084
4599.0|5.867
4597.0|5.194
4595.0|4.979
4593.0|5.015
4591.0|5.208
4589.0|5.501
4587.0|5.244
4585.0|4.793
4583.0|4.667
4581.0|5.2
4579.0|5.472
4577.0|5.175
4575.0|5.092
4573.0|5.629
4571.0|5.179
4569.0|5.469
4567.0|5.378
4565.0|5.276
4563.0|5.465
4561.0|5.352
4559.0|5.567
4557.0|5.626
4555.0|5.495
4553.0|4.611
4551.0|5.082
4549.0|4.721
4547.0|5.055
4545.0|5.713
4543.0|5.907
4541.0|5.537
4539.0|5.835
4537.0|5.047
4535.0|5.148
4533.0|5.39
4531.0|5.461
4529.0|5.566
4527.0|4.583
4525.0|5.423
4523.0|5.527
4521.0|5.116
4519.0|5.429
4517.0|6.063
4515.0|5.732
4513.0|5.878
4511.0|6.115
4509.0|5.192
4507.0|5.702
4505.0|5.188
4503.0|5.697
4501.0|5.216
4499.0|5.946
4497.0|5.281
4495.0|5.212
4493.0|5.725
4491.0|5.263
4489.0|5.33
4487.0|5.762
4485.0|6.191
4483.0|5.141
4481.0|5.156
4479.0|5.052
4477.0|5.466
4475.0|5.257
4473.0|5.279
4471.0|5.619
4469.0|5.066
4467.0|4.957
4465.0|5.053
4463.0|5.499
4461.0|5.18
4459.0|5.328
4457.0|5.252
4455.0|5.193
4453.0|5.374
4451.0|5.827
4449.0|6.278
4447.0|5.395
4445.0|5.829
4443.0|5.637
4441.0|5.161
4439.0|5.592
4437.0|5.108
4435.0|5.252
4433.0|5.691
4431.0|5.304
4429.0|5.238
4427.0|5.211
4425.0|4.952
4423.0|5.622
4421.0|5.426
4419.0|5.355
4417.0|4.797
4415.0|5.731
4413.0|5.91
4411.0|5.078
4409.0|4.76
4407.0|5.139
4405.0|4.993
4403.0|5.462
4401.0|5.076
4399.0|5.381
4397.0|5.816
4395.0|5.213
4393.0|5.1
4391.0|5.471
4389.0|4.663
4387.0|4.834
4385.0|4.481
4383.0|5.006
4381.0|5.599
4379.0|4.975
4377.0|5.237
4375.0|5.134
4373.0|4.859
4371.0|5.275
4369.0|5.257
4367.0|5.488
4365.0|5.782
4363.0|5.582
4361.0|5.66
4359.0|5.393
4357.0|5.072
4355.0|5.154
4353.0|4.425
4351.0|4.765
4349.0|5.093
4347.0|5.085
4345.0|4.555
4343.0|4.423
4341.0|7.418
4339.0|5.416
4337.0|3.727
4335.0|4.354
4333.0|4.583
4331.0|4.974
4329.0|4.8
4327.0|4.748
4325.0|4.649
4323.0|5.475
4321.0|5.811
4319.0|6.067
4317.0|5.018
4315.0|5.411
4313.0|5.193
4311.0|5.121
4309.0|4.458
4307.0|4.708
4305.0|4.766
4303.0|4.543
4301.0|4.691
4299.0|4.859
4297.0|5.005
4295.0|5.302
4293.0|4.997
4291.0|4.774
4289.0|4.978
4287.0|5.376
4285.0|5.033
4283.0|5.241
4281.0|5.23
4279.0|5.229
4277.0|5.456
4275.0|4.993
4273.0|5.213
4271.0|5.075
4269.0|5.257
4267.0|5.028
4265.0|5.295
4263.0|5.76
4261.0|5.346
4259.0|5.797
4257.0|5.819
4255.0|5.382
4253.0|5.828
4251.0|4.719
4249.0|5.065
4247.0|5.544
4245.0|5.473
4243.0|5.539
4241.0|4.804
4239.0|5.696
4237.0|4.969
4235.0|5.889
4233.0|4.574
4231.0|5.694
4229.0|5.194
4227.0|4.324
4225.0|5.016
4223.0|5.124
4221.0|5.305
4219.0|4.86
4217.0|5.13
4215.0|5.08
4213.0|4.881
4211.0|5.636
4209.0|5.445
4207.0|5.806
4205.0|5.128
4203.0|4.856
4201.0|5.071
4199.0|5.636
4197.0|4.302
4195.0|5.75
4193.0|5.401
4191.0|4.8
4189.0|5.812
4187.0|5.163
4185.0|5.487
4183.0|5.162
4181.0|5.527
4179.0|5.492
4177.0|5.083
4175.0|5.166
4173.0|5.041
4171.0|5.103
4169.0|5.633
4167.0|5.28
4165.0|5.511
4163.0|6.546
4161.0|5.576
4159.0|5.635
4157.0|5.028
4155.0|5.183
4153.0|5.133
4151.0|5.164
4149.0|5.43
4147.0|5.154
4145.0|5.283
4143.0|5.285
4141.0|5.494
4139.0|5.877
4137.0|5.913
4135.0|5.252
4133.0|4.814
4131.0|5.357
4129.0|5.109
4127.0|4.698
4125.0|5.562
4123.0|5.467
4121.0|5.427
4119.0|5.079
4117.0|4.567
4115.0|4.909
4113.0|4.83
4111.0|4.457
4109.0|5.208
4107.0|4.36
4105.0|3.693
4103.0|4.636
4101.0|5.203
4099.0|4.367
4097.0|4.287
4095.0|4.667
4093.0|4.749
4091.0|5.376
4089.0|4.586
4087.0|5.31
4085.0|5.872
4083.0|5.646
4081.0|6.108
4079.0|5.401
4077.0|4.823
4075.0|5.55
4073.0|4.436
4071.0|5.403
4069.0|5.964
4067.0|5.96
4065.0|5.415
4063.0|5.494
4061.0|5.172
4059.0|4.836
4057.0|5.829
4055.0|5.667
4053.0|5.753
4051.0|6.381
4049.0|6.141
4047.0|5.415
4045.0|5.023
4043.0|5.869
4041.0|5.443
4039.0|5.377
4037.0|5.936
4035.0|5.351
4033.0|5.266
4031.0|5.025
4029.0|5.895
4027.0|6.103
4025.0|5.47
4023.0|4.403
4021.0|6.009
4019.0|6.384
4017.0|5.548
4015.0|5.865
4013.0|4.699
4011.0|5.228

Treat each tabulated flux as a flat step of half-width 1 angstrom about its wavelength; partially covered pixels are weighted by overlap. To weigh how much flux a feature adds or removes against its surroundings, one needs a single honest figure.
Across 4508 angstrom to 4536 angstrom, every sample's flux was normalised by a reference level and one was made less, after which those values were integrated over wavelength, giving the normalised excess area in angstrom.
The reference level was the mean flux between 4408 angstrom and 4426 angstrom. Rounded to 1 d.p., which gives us 1.0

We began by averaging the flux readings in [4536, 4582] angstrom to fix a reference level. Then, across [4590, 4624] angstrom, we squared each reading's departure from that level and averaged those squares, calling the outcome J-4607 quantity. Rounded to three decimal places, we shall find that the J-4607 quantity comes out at 0.108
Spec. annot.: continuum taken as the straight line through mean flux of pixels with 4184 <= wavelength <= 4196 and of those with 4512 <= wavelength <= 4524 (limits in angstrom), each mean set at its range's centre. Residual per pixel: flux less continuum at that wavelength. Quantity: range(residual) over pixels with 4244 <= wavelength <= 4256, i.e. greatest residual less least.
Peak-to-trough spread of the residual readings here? 1.1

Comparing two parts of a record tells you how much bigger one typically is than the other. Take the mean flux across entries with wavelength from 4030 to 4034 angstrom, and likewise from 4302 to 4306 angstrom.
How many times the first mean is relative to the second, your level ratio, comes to 1.11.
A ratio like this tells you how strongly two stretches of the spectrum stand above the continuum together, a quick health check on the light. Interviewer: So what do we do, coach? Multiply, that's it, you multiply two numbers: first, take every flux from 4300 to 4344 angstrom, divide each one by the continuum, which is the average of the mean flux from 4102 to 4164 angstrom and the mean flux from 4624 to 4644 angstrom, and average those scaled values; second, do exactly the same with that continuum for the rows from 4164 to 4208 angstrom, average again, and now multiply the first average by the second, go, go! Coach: 0.916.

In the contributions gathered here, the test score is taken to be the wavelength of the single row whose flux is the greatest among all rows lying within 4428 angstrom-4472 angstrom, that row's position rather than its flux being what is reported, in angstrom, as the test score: 4449.0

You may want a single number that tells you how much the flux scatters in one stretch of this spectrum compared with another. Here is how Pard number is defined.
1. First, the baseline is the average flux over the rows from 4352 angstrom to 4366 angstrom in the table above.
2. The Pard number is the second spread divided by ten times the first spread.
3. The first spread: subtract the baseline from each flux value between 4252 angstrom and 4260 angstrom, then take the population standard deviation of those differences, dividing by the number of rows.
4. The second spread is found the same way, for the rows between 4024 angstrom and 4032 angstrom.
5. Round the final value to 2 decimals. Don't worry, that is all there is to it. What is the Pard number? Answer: 0.22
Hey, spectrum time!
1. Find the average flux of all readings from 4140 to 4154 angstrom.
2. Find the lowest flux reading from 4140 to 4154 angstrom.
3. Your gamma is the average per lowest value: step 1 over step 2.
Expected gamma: 1.03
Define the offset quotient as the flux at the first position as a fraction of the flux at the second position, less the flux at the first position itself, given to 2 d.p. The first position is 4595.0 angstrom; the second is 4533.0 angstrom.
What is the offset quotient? -4.06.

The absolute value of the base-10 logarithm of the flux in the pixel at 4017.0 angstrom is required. 0.74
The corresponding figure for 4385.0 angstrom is 0.65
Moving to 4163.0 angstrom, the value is 0.82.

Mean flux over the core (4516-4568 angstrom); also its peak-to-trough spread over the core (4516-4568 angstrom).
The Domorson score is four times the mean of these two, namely 13.7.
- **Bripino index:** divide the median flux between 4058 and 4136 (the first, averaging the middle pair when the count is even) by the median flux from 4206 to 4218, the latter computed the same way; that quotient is 0.98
